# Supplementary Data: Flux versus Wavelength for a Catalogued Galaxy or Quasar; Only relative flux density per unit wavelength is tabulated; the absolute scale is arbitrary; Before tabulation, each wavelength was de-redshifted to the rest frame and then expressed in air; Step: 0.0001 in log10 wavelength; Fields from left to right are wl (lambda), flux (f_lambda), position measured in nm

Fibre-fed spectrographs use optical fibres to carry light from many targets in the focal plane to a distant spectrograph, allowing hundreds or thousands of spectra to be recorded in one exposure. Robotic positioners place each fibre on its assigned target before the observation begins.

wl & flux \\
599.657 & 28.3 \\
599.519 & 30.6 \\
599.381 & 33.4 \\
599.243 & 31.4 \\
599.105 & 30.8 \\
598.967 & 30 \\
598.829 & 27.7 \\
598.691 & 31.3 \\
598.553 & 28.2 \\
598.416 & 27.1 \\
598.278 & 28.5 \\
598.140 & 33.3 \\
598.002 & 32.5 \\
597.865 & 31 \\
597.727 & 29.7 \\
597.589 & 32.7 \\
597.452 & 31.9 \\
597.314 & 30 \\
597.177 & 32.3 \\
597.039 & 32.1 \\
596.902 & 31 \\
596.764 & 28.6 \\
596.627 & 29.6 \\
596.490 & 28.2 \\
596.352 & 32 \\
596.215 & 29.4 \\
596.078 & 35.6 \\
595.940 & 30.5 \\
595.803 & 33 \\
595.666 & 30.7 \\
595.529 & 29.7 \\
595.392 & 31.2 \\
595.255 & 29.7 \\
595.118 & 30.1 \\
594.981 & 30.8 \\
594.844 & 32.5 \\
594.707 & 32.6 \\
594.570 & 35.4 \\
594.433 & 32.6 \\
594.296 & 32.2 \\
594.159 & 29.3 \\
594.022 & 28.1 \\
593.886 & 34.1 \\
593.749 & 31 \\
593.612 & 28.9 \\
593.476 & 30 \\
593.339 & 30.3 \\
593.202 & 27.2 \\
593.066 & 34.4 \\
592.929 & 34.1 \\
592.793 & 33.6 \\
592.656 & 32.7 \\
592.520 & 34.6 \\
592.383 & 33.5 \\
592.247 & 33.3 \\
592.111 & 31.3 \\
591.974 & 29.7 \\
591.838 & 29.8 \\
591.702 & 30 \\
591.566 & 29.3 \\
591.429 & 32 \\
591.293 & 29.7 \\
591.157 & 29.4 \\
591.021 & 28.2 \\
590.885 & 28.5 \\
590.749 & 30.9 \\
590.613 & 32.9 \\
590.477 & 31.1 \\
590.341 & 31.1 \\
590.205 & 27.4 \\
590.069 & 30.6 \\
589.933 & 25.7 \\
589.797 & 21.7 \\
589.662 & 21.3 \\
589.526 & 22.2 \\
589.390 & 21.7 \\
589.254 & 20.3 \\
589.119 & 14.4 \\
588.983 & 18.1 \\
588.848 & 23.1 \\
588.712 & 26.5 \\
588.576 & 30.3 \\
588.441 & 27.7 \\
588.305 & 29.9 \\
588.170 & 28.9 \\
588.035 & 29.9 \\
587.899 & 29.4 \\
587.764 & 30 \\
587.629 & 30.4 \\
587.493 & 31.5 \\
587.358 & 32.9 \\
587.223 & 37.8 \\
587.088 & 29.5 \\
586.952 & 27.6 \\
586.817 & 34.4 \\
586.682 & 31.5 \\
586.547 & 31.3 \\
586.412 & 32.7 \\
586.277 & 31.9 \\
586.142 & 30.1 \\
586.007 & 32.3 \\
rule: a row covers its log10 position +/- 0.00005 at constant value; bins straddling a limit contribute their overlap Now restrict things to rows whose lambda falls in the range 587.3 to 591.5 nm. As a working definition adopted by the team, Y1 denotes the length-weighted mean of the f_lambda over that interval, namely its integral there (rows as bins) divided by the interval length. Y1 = 27.3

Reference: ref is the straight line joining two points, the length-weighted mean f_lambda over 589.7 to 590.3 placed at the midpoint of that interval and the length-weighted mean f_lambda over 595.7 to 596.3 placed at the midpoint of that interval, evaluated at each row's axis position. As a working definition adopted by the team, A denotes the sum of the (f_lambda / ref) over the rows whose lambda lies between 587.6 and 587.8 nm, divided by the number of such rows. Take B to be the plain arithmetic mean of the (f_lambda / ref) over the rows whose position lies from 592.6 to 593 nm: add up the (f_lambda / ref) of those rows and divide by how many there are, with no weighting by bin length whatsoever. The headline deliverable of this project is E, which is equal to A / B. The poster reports 1.08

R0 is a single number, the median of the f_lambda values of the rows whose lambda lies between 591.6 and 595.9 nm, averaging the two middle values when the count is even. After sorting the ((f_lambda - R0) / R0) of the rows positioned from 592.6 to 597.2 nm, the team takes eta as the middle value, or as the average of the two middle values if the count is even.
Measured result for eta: -0.01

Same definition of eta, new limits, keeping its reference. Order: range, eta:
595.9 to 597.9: -0.01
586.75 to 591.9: -0.06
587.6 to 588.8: -0.04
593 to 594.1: -0.03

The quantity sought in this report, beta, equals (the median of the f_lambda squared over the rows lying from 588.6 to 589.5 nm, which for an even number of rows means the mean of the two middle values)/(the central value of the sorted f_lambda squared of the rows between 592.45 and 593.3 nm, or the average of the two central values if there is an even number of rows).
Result 0.4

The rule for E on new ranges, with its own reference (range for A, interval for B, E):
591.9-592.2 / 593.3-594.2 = 1.07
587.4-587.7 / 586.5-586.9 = 0.92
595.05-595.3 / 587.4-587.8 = 0.75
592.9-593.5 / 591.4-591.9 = 0.98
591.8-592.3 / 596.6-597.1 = 1.19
